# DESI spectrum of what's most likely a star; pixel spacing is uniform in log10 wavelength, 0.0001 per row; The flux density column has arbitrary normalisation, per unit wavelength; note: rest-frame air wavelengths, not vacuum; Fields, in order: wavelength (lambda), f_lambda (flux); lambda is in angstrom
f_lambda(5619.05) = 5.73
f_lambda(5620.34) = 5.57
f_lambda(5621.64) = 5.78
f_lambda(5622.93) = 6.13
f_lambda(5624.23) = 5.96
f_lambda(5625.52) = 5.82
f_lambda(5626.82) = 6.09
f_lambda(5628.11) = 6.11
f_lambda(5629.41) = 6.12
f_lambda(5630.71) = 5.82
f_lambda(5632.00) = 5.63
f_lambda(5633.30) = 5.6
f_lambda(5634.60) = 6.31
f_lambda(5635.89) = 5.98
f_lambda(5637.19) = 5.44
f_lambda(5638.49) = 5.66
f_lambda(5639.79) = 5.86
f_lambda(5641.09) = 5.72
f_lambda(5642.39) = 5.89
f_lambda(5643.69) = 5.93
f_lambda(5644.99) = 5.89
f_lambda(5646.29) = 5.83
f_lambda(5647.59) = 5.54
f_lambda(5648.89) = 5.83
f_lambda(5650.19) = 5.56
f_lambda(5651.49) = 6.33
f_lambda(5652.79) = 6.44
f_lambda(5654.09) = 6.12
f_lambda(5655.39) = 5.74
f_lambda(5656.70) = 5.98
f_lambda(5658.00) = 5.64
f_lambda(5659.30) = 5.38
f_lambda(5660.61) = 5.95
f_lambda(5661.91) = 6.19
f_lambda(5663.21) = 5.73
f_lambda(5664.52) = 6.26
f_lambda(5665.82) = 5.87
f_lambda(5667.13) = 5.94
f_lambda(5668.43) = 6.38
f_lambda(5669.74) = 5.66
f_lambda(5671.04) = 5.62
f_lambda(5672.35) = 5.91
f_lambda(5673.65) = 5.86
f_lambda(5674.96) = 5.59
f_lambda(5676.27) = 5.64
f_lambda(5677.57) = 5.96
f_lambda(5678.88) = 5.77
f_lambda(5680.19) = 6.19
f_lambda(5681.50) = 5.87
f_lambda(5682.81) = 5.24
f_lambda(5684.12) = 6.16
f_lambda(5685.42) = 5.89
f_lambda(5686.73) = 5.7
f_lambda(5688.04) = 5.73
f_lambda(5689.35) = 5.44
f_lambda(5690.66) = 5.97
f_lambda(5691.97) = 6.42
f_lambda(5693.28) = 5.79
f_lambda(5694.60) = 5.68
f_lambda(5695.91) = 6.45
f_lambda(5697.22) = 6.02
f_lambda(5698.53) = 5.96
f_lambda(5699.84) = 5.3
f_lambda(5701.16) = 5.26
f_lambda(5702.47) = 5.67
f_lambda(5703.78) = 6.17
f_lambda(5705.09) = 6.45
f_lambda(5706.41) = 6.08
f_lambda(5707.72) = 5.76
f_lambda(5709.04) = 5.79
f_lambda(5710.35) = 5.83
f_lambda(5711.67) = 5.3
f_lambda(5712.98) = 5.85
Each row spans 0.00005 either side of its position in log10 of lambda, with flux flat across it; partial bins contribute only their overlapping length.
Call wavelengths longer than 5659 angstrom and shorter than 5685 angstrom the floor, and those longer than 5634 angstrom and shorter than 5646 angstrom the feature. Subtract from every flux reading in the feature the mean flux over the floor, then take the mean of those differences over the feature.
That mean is -0.01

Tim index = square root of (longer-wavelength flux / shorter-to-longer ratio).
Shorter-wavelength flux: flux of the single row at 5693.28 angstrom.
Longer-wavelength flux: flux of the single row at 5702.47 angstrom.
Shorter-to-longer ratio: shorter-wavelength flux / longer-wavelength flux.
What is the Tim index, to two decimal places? 2.36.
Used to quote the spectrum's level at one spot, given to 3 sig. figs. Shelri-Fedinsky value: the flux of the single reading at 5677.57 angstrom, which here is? 5.96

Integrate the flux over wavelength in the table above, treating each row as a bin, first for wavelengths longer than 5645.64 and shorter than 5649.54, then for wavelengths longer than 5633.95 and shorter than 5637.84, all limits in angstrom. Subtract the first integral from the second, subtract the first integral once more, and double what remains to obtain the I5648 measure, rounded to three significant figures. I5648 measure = -43.5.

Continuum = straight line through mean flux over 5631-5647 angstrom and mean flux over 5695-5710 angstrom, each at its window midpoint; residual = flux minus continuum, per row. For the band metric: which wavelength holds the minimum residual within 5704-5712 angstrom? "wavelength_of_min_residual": 5711.67 angstrom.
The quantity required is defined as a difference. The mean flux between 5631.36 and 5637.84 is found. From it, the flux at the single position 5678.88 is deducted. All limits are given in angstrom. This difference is 0.02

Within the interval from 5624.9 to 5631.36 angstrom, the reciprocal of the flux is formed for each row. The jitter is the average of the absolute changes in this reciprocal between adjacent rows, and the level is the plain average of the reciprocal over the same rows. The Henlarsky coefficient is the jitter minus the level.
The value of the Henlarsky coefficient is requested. -0.1628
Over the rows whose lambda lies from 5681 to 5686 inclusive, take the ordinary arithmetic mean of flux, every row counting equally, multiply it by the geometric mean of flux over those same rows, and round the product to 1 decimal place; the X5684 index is 33.5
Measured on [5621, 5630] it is 36.0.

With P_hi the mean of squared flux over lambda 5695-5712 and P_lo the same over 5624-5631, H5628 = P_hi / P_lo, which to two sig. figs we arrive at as 0.96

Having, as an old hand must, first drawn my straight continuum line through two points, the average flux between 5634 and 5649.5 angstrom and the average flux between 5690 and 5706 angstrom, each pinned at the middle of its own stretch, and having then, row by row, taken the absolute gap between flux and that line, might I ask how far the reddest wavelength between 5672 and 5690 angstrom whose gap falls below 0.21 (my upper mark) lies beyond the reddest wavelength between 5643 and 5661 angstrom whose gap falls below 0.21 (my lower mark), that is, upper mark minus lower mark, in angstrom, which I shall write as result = 27.4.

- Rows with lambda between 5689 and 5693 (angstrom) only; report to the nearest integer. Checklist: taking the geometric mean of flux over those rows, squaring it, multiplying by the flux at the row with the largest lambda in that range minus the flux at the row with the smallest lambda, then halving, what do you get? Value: 17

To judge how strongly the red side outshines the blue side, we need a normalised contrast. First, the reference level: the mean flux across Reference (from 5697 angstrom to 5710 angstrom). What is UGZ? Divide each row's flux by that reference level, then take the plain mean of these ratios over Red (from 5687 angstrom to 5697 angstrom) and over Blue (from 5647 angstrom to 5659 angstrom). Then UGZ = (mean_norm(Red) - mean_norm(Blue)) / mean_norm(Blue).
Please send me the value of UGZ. 0.003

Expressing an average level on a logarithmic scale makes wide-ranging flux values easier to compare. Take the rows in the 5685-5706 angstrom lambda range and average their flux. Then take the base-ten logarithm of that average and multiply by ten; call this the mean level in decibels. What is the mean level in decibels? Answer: 7.69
